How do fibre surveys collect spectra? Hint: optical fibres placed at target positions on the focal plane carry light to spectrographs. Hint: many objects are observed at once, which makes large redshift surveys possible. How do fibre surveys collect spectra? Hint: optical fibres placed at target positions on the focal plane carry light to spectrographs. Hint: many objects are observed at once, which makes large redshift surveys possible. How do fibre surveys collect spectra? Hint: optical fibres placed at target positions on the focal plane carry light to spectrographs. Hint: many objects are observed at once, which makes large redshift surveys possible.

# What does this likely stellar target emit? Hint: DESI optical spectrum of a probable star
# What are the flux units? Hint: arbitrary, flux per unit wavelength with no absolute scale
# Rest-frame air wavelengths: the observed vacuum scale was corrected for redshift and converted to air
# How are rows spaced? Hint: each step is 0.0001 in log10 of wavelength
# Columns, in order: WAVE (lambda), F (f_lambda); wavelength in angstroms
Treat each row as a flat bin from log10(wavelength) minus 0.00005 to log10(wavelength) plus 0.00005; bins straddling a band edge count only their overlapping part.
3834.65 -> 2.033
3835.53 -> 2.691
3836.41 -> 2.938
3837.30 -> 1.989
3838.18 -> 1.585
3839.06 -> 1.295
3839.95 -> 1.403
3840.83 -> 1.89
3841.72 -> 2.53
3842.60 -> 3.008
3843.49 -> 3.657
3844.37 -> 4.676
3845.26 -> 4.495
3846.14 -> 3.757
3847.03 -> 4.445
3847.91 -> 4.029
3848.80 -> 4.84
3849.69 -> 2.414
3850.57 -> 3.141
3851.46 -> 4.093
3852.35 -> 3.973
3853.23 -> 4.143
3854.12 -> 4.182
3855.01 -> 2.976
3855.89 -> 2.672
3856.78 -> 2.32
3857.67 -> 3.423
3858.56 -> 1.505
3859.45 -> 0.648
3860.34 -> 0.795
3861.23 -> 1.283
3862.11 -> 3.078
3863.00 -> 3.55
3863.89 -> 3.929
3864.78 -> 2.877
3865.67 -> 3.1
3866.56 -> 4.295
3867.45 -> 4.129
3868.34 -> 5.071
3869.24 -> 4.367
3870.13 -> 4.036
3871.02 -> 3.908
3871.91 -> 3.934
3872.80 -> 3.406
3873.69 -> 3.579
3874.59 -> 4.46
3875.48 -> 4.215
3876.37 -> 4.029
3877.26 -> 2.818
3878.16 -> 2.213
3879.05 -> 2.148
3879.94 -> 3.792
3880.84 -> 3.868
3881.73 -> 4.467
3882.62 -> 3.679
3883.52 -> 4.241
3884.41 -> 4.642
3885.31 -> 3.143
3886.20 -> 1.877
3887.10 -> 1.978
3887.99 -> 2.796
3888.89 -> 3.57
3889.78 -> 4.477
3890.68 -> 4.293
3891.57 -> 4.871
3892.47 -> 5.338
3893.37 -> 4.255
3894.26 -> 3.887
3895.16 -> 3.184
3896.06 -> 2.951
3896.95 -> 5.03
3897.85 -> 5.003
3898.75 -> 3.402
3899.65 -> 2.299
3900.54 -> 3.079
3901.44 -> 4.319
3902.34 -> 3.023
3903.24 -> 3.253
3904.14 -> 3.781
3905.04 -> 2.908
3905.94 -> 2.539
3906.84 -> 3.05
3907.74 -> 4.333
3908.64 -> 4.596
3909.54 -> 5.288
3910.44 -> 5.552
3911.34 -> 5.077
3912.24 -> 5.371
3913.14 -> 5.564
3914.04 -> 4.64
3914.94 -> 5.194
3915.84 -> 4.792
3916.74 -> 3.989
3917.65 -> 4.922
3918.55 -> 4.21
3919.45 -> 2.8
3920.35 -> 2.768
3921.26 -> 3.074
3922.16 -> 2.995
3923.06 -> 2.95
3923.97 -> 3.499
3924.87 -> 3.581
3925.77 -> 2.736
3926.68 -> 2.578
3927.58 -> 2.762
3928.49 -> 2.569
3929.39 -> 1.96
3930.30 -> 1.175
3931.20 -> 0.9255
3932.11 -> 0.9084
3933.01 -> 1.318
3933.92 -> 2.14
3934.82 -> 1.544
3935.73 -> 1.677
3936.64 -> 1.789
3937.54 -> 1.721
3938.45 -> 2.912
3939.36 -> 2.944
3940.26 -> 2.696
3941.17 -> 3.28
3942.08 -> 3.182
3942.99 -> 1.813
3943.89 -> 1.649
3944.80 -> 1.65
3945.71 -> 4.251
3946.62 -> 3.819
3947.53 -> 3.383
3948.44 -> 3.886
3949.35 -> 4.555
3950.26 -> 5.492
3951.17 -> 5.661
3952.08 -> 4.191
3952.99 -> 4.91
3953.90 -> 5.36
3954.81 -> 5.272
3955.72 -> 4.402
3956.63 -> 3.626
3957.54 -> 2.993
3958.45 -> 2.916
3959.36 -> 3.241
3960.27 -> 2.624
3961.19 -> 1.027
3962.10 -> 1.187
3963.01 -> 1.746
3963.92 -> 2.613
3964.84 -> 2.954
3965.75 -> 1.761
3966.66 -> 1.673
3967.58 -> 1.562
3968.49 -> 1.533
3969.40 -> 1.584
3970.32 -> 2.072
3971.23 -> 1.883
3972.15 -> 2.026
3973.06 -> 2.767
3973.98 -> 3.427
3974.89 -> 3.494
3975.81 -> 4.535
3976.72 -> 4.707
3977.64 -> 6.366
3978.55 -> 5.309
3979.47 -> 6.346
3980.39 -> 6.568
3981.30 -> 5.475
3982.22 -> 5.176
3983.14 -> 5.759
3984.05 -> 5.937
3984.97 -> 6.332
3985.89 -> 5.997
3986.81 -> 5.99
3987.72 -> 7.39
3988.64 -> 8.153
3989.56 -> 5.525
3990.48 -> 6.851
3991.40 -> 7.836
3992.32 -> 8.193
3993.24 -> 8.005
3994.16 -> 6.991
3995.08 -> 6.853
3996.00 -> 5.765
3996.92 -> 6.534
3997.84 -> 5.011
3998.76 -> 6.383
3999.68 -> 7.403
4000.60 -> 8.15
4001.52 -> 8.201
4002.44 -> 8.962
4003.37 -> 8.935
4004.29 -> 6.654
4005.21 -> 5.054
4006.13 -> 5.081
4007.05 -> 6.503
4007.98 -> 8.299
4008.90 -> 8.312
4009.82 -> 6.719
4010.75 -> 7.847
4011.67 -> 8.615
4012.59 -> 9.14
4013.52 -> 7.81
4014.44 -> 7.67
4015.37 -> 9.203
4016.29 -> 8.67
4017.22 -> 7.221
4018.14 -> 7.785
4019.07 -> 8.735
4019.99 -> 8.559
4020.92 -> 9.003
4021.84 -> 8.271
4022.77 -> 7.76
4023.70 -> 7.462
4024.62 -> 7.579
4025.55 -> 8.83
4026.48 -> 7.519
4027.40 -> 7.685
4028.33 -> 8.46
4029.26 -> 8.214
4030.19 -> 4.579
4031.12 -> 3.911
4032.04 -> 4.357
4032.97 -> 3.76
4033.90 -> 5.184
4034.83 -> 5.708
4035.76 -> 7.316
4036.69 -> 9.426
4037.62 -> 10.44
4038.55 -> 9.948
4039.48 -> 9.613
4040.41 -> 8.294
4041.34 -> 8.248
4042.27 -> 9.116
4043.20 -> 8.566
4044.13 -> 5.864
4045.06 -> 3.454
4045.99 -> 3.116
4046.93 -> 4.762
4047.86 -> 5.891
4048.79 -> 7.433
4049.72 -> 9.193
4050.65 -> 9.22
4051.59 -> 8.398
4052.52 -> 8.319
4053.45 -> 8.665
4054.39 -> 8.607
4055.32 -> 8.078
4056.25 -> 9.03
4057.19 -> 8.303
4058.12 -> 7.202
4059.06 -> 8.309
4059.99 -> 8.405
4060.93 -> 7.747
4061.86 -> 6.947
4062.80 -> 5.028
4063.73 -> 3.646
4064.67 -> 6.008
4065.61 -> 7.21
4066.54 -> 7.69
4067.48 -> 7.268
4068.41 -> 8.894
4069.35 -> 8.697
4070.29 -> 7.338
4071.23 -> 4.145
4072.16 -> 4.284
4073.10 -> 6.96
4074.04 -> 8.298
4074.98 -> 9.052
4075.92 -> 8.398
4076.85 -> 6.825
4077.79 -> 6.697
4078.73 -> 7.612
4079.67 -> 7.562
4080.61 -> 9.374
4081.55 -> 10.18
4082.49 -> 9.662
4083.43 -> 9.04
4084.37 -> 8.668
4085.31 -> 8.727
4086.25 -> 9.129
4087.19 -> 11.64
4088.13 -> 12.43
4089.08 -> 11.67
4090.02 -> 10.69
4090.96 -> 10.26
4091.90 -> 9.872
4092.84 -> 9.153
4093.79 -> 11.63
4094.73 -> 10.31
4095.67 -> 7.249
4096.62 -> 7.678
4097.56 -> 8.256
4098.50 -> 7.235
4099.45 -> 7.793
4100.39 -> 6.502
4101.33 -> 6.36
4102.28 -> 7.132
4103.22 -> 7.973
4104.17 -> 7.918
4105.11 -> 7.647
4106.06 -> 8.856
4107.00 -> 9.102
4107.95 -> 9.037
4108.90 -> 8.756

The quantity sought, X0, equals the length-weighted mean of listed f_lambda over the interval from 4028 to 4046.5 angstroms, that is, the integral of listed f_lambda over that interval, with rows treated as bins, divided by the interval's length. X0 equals 7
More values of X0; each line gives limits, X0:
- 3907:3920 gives 5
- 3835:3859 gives 3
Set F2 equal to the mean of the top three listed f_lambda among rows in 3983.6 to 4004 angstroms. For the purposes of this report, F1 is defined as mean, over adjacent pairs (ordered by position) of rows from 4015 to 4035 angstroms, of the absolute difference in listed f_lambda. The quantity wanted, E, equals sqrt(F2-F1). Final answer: 2.81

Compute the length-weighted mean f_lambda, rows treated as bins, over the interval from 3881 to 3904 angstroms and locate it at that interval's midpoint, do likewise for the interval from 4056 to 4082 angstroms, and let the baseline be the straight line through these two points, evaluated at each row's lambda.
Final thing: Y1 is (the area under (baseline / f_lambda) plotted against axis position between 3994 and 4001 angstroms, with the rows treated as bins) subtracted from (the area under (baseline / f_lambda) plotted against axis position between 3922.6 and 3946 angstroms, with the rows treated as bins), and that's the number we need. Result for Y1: 49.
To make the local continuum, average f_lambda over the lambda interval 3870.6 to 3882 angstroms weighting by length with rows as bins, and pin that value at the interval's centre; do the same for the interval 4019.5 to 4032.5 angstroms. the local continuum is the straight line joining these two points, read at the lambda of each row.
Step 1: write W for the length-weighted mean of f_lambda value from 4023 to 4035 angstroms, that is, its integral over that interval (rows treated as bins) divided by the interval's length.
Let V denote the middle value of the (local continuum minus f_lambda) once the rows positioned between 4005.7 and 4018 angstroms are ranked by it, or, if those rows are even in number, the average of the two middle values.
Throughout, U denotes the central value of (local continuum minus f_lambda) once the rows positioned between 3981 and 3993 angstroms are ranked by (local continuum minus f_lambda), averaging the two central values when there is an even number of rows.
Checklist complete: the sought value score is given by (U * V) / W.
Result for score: -0.045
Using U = 0.3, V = -0.92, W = 6.45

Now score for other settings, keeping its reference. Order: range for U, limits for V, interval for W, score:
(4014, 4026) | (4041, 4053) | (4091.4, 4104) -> 0.046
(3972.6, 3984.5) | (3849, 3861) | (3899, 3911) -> 0.019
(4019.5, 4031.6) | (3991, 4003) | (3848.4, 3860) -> 0.130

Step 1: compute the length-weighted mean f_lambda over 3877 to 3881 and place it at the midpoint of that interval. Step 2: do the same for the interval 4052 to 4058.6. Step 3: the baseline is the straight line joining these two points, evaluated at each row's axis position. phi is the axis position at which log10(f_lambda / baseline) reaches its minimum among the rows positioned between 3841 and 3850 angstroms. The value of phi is 3849.69 angstroms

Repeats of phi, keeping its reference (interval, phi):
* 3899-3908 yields 3899.65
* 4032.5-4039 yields 4032.97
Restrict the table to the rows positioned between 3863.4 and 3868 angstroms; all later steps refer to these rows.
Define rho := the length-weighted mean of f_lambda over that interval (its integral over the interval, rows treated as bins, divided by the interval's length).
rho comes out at 3.7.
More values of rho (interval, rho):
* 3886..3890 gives 2.9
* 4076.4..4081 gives 7.6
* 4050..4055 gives 8.6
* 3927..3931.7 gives 1.9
